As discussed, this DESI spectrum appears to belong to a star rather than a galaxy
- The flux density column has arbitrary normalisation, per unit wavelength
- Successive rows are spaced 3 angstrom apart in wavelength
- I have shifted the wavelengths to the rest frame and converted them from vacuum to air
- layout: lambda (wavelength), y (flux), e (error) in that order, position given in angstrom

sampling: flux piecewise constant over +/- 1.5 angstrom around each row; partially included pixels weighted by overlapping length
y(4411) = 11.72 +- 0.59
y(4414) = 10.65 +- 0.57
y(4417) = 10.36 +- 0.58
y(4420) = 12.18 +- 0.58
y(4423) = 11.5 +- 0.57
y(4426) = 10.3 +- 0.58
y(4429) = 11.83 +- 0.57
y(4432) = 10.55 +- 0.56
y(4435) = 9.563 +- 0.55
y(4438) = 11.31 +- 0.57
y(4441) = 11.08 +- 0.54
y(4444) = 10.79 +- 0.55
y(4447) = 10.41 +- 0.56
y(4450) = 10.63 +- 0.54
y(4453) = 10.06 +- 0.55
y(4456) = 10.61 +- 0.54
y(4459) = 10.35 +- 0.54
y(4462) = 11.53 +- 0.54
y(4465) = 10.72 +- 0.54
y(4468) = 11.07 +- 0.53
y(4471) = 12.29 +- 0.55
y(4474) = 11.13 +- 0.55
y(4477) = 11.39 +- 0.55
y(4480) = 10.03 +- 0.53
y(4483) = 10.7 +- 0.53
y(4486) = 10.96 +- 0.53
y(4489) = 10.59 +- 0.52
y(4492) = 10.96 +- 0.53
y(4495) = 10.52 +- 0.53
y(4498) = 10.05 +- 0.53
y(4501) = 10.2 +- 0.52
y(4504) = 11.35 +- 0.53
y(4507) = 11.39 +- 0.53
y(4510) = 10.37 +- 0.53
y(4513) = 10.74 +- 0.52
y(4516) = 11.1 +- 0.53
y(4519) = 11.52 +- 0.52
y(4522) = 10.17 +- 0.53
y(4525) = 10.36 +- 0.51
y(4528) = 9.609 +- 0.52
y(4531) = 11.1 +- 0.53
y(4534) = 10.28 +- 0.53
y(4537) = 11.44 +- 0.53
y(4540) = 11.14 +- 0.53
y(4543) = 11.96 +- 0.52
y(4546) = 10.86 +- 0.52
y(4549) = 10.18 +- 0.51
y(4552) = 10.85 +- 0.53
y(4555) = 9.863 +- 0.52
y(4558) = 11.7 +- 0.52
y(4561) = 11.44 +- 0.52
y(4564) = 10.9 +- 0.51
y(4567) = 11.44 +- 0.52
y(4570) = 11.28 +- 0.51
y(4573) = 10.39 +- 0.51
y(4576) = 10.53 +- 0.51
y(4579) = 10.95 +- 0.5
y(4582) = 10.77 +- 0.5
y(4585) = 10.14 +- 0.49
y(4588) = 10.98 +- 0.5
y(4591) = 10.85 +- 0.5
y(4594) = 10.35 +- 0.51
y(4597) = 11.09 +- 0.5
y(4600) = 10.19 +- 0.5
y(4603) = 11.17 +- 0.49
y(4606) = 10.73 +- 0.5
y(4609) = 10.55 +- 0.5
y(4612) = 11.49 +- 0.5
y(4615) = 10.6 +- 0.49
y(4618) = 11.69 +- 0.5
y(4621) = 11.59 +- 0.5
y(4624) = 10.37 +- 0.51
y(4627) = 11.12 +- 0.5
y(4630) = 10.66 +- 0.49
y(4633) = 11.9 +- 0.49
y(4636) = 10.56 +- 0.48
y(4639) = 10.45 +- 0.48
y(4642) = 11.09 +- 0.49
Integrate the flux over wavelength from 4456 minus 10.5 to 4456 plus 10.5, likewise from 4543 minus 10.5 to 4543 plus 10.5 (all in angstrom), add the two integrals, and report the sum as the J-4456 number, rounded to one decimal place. 453.1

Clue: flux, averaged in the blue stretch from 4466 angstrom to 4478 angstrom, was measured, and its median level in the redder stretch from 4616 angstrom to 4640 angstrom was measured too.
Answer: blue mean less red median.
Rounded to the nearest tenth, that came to 0.6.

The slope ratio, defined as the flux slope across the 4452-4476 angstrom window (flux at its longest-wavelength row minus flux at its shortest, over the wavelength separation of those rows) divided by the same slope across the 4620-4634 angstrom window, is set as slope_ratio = 2.0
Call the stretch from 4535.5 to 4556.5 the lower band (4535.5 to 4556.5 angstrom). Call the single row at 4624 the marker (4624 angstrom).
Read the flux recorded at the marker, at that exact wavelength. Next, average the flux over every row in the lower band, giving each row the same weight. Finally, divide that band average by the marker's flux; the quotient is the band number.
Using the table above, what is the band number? 1.05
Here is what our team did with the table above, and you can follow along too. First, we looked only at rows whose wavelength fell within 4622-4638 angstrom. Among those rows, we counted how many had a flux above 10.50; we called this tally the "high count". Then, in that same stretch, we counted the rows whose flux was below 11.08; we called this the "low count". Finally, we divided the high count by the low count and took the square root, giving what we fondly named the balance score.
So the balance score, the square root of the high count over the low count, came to 1.2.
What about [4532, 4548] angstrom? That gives 1.4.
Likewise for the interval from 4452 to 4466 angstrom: 0.9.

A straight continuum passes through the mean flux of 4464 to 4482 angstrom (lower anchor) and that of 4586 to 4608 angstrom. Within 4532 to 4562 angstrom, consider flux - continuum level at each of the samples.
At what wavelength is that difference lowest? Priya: 4555 angstrom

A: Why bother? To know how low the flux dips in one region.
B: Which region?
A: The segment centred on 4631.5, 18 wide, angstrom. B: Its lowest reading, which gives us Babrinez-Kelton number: 10.37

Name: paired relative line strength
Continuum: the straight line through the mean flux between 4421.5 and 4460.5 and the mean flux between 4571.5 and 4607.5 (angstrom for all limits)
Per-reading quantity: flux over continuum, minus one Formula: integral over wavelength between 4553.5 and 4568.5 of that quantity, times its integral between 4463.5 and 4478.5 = 0.48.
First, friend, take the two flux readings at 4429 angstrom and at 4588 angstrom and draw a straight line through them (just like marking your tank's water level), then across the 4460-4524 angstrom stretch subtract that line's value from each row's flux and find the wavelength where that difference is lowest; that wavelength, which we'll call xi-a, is 4480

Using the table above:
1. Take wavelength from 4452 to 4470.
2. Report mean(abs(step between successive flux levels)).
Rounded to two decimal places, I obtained 0.63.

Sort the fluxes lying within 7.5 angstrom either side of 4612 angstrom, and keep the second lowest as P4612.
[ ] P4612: 10.6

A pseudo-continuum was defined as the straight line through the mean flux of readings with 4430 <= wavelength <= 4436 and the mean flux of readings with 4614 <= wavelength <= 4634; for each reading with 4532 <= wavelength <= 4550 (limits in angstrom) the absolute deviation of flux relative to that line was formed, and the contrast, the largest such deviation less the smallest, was 1.1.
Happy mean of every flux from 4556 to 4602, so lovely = 10.9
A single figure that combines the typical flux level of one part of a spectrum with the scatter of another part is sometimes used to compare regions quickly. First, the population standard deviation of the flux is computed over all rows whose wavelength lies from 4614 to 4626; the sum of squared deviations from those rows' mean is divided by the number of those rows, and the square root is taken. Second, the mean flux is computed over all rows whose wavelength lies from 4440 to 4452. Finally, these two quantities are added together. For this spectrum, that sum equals 11.3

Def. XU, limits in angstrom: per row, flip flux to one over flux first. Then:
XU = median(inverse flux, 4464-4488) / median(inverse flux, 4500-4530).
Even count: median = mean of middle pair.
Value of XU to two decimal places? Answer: 0.96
